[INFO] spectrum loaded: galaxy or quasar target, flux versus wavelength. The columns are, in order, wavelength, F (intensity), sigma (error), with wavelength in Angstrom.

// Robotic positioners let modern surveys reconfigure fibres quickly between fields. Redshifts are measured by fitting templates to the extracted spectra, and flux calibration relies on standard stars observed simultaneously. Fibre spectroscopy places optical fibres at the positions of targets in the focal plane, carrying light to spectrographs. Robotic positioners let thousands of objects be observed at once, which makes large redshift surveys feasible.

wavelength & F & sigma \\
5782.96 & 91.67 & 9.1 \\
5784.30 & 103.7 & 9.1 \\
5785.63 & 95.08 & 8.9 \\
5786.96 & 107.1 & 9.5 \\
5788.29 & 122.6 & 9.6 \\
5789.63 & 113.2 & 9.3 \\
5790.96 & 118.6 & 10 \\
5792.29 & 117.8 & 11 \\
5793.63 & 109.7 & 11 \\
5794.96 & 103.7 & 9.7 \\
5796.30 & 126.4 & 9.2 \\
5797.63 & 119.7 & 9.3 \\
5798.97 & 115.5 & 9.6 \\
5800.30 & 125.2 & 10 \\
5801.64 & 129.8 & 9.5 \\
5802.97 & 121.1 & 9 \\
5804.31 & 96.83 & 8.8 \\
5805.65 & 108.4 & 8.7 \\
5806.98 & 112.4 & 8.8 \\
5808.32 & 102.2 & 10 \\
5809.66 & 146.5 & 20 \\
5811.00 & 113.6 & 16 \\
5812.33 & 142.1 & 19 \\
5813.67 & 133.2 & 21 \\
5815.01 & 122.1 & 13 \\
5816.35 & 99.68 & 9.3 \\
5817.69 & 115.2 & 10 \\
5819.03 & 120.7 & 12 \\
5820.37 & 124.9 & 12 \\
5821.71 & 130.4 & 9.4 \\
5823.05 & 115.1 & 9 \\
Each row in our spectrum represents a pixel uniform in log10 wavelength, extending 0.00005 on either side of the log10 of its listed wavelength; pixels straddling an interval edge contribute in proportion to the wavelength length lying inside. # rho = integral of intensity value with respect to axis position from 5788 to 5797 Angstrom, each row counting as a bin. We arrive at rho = 1041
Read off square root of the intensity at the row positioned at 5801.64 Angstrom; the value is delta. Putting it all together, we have 11.4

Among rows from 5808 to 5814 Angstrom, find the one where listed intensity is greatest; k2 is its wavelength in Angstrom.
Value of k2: 5809.66 Angstrom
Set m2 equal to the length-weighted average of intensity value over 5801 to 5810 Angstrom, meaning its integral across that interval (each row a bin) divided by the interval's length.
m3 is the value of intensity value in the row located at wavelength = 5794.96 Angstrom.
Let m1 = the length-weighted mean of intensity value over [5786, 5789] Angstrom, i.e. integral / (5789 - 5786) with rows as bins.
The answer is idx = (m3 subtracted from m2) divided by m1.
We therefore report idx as 0.11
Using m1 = 113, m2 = 116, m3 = 103.7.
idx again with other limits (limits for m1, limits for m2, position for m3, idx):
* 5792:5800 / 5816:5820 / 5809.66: -0.28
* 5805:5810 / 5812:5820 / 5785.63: 0.23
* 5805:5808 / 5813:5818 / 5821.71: -0.12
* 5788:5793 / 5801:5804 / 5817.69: 0.06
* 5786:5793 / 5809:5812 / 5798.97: 0.14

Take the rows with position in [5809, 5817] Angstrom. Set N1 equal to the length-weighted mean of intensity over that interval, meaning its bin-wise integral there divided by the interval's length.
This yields 126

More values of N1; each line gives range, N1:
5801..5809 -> 112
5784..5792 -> 111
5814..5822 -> 119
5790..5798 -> 116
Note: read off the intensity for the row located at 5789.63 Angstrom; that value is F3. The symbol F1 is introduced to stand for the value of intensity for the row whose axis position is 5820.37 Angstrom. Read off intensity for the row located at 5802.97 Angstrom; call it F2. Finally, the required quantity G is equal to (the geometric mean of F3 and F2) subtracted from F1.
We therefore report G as 8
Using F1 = 124.9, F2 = 121.1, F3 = 113.2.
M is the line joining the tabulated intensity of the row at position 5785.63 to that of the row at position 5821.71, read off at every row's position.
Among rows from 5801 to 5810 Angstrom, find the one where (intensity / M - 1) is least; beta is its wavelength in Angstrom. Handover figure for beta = 5804.31 Angstrom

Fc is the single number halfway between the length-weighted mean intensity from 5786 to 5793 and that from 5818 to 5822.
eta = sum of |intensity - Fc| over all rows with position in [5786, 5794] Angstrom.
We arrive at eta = 34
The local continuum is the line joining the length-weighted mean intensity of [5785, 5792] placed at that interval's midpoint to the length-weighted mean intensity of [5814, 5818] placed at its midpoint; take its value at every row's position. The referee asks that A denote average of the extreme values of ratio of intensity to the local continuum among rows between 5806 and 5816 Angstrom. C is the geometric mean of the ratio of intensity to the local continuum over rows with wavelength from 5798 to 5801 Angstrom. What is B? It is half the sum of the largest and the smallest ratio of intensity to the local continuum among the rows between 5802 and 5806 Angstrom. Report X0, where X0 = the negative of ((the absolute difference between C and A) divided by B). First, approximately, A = 1.10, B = 0.97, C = 1.07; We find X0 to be -0.03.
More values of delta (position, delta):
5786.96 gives 10.3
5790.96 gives 10.9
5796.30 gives 11.2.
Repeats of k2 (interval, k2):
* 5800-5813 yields 5809.66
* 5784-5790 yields 5788.29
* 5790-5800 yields 5796.30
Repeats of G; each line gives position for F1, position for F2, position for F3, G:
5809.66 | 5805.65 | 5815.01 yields 31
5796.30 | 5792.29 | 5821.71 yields 2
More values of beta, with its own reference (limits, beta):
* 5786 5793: 5786.96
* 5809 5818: 5816.35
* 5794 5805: 5804.31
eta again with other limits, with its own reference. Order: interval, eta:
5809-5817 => 92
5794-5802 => 43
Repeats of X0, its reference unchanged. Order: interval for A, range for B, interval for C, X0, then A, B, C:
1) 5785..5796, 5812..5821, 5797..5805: -0.06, 0.97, 1.06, 1.04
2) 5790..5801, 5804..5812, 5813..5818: 0.00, 1.02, 1.08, 1.03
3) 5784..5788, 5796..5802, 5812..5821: -0.15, 0.91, 1.09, 1.07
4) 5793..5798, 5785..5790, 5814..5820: -0.02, 1.02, 0.97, 1.00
